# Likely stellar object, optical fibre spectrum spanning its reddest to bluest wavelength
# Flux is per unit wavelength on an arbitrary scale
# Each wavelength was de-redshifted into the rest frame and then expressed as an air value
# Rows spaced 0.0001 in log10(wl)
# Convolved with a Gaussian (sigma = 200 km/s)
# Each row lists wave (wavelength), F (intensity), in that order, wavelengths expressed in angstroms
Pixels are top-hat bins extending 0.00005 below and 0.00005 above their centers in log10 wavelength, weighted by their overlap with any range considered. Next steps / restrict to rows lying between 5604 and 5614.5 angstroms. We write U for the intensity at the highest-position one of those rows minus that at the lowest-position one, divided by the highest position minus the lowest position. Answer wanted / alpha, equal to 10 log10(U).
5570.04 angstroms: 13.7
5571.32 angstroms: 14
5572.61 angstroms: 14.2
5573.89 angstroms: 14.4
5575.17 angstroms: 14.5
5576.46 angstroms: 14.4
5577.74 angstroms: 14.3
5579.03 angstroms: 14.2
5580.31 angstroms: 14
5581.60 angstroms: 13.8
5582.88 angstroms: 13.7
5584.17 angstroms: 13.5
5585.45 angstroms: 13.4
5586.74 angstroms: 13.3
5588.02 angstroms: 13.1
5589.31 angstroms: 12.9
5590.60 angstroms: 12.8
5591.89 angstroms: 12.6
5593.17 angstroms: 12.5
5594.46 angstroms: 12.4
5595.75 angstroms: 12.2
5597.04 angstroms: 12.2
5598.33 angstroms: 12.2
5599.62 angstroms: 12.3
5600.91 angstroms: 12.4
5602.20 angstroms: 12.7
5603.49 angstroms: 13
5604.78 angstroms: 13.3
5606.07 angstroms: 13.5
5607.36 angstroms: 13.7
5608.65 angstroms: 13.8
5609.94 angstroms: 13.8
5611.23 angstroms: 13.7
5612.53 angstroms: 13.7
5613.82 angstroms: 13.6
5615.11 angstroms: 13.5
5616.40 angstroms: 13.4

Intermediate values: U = 0.03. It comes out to -14.8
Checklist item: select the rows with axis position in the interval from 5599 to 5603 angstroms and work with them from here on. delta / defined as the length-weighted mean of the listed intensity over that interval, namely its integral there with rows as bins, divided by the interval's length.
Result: 12.5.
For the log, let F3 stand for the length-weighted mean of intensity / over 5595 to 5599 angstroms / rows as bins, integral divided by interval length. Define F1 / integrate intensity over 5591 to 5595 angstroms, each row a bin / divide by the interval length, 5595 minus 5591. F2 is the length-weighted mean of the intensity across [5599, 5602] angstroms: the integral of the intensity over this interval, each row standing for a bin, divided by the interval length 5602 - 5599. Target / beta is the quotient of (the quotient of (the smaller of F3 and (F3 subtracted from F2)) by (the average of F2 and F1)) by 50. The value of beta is 0.0003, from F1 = 12.5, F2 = 12.4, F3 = 12.2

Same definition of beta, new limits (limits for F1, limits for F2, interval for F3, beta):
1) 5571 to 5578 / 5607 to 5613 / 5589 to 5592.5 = 0.0014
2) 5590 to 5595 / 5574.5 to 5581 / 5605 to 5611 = 0.0009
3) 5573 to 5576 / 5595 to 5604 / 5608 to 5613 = -0.0020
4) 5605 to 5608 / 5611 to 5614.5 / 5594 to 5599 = 0.0021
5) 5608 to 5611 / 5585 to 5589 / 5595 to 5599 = 0.0015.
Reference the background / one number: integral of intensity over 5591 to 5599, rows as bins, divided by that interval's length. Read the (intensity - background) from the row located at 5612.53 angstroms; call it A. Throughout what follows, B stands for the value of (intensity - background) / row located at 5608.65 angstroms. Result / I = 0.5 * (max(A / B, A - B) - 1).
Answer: 0.0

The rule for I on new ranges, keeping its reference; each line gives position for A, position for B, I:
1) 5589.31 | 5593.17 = 1.4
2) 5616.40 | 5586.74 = 0.1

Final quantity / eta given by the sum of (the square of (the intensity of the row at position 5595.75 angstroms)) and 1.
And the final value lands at 150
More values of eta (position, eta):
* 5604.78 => 178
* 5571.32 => 197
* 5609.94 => 191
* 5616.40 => 181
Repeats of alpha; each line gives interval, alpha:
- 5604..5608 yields -8.1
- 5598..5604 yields -8.1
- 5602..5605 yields -6.3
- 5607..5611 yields -14.1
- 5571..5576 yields -8.9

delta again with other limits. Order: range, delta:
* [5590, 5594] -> 12.6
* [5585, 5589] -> 13.2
